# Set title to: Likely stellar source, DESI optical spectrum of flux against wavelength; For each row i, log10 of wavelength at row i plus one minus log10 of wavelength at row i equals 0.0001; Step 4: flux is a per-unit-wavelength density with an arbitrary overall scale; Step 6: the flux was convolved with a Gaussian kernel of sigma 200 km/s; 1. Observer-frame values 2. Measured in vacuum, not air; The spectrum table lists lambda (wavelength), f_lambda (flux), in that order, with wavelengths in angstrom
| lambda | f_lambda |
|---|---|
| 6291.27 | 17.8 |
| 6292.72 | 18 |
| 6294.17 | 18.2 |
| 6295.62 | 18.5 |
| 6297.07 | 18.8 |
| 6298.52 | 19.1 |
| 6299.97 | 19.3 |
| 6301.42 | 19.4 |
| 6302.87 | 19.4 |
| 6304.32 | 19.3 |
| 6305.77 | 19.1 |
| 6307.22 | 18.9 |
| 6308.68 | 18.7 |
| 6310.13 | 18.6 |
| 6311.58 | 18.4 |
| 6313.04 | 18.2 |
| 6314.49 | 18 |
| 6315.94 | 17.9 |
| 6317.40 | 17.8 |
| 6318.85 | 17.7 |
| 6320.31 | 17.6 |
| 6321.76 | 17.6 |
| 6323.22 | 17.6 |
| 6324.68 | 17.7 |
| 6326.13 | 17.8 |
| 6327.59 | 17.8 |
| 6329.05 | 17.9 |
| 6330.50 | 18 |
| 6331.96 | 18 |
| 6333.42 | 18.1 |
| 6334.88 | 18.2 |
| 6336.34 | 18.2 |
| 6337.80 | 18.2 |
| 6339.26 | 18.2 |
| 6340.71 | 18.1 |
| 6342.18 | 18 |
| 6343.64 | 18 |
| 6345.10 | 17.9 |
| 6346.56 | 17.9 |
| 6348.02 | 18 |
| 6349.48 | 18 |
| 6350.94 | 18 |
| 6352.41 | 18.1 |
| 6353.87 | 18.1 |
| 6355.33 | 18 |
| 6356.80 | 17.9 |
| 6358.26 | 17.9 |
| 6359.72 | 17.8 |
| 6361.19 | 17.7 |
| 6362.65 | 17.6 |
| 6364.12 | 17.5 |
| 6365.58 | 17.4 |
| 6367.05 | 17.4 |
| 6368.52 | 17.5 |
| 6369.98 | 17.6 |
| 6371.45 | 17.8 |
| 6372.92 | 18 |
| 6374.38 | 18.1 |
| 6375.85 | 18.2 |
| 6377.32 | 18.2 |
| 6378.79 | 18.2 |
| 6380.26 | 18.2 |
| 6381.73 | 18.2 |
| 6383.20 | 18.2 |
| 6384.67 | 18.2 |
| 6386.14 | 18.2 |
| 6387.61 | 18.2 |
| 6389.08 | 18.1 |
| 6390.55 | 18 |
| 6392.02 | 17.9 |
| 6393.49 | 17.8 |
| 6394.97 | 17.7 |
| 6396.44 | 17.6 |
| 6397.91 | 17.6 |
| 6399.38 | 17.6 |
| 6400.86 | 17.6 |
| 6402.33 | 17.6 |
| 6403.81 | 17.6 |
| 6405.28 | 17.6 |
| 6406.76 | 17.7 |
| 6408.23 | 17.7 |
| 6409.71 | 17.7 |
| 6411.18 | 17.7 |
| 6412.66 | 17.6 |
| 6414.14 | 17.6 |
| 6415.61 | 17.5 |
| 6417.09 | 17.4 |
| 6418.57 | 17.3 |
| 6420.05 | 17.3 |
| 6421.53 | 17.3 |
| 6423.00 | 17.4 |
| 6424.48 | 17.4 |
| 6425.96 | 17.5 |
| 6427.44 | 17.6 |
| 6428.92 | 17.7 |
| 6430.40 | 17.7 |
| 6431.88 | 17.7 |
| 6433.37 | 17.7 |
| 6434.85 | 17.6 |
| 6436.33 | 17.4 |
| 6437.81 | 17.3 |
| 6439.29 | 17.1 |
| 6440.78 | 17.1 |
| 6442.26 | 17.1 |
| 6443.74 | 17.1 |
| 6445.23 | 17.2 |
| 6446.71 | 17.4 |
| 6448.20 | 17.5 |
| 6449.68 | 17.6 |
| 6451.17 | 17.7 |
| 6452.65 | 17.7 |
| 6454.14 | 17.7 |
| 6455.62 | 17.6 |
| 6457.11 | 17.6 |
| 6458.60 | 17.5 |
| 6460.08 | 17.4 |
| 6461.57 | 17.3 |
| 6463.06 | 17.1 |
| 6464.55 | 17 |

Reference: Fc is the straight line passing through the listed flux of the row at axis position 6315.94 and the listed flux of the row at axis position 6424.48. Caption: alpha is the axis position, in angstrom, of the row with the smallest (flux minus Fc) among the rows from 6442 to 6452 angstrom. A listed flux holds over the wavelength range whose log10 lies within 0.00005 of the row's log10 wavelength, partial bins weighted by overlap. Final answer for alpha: 6442.26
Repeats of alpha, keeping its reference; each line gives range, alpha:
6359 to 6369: 6365.58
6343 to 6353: 6345.10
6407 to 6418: 6417.09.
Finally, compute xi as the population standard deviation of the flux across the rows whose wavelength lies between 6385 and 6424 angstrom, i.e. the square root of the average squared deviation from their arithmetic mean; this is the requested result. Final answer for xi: 0.24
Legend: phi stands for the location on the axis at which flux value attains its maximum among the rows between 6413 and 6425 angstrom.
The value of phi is 6414.14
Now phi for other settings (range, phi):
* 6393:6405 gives 6393.49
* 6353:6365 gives 6353.87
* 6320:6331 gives 6330.50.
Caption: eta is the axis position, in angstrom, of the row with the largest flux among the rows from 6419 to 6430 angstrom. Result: 6428.92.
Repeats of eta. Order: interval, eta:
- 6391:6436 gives 6392.02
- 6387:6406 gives 6387.61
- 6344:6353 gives 6352.41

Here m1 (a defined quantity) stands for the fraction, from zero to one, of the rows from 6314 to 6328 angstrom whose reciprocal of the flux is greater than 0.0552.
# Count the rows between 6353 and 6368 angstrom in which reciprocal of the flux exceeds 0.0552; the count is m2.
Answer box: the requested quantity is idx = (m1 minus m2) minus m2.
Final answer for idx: -19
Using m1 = 1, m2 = 10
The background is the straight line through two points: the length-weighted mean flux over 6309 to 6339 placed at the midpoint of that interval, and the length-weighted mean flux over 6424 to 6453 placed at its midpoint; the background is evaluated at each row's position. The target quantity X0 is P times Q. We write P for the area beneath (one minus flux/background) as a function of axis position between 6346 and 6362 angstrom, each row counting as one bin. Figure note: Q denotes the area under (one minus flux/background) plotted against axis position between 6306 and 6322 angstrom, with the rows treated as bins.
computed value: 0.012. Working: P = -0.09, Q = -0.13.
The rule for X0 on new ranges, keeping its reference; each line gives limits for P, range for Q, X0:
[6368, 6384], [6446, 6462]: 0.041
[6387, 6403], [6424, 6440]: 0.005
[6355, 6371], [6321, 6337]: 0.006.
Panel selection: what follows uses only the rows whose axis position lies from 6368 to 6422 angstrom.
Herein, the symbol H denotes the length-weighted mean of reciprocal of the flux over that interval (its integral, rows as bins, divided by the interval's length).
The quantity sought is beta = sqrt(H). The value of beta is 0.237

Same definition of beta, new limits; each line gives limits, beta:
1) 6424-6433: 0.238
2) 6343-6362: 0.236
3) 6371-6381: 0.235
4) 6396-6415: 0.238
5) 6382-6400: 0.236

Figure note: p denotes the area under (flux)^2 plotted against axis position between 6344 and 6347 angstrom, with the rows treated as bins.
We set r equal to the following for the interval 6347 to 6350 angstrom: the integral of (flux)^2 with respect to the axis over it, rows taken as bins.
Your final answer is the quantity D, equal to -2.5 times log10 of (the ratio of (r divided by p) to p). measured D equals 7.45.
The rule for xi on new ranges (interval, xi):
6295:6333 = 0.62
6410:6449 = 0.20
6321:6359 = 0.17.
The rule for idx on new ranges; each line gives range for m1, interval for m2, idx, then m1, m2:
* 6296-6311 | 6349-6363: -20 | 0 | 10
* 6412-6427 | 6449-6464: -19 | 1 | 10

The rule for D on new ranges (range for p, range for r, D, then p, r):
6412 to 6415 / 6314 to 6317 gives 7.38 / 930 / 964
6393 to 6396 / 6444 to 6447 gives 7.49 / 942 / 892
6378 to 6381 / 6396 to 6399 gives 7.56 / 993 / 931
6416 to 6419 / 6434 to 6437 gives 7.37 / 904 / 921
